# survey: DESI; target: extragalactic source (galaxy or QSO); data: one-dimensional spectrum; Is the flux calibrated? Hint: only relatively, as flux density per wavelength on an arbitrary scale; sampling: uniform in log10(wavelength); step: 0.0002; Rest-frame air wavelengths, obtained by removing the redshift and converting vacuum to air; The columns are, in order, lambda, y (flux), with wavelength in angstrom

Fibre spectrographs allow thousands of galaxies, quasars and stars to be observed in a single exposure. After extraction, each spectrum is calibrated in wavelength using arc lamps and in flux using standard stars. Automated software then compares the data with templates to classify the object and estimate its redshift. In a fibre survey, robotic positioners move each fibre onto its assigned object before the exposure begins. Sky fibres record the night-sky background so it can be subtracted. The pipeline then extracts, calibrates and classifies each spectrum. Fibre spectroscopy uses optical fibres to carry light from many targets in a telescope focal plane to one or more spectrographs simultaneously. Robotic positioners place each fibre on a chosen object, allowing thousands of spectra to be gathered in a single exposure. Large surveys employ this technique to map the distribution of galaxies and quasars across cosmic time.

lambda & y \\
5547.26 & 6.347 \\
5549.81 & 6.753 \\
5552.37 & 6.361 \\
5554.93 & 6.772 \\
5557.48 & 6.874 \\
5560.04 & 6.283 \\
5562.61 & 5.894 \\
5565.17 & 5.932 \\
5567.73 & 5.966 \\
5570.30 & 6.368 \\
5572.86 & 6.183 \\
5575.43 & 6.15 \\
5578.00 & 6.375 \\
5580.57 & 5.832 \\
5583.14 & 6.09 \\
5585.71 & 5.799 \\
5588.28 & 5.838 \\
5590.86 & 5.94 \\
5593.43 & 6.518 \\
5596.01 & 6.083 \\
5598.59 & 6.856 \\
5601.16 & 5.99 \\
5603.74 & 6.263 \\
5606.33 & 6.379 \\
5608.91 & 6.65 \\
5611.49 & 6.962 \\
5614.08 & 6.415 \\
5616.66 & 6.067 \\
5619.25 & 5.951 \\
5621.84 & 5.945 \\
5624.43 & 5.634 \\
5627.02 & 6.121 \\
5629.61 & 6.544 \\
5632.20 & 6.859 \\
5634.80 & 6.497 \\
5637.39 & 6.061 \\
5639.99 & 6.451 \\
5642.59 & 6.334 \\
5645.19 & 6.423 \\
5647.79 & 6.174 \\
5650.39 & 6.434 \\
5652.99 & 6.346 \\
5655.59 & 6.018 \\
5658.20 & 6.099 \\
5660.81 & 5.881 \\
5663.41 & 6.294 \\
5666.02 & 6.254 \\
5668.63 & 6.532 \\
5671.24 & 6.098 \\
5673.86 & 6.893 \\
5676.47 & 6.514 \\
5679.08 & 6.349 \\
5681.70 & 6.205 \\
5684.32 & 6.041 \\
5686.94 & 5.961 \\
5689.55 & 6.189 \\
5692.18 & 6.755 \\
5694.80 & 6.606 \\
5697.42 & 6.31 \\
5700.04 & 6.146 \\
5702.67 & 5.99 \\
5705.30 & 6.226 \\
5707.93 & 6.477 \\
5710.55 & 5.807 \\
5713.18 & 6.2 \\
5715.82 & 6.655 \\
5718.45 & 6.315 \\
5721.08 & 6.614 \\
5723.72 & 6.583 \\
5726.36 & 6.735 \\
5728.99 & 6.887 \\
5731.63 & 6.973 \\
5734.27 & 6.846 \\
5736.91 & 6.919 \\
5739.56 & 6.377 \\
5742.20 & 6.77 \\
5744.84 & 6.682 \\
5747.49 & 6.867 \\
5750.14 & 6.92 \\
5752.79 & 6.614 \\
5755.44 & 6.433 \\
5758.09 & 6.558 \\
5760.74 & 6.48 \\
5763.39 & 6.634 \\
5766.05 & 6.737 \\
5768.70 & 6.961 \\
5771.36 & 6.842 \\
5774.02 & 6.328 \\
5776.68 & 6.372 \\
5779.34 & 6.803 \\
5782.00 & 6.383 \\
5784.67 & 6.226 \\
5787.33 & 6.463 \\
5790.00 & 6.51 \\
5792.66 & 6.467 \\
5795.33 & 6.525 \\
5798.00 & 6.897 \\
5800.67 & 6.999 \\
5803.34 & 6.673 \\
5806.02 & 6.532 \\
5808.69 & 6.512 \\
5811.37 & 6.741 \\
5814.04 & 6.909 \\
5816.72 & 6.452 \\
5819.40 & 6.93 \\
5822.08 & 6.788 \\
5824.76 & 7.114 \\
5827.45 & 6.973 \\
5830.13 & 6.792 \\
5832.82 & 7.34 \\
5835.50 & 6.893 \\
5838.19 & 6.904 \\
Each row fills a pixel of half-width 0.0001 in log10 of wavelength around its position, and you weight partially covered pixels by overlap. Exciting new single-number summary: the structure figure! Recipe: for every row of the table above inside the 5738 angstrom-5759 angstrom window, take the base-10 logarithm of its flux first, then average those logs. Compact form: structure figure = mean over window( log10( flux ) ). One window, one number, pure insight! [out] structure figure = 0.823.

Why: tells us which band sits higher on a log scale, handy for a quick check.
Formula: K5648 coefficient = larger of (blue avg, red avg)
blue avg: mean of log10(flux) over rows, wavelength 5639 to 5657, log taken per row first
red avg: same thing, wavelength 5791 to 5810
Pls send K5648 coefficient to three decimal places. 0.823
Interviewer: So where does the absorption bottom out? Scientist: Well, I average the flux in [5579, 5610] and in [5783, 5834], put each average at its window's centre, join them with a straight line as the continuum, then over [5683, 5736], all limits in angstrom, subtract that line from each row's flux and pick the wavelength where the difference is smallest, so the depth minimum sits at 5710.55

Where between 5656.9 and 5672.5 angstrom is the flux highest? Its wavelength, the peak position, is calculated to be 5668.63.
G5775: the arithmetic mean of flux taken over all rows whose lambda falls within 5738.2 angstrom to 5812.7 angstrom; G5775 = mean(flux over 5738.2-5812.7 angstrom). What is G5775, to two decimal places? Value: 6.62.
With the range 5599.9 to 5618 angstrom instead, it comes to 6.39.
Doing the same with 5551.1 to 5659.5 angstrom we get 6.26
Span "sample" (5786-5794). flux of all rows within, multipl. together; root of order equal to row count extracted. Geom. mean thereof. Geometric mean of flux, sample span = 6.5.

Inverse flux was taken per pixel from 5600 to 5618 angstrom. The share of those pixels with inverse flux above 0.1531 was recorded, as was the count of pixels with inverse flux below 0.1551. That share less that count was -1.3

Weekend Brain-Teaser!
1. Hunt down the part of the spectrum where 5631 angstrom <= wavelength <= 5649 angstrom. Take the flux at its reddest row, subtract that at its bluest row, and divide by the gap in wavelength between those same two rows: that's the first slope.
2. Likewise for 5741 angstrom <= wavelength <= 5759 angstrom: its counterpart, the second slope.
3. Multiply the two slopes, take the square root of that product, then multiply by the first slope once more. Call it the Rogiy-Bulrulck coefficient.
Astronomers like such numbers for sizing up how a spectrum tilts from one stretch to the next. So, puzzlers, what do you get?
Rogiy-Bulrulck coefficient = -0.0011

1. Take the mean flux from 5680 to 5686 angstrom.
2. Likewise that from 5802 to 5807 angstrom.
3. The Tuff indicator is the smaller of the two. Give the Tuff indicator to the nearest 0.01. 6.12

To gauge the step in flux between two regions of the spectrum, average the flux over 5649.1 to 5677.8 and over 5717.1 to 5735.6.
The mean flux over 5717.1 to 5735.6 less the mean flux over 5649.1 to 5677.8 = 0.40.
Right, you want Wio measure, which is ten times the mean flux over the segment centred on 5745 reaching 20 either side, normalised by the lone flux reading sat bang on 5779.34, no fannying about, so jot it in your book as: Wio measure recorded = 9.9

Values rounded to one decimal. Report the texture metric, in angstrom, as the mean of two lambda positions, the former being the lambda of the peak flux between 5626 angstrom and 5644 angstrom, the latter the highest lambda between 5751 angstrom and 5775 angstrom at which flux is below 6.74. 5703.1 angstrom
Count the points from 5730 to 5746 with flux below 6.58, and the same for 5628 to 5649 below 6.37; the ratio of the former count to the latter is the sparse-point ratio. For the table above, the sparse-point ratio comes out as 0.3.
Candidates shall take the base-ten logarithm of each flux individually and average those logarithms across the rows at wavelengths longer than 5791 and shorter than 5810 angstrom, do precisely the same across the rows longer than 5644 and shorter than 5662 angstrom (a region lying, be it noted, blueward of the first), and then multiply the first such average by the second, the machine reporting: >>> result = 0.652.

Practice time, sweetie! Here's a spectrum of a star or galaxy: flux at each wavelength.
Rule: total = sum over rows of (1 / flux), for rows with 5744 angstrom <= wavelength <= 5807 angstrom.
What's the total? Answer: 3.63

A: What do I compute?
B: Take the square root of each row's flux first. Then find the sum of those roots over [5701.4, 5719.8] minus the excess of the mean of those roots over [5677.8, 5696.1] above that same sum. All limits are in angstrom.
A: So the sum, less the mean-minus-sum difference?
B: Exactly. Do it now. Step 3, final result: 32.5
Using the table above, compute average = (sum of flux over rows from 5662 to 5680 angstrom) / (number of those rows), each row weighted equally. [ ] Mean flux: 6.42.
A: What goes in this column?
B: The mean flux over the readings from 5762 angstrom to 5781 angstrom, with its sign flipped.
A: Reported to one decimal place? -6.7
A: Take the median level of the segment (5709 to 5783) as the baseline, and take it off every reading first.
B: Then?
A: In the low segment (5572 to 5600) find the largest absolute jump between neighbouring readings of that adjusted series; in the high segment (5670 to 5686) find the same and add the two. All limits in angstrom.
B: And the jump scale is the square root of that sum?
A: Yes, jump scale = 1.252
